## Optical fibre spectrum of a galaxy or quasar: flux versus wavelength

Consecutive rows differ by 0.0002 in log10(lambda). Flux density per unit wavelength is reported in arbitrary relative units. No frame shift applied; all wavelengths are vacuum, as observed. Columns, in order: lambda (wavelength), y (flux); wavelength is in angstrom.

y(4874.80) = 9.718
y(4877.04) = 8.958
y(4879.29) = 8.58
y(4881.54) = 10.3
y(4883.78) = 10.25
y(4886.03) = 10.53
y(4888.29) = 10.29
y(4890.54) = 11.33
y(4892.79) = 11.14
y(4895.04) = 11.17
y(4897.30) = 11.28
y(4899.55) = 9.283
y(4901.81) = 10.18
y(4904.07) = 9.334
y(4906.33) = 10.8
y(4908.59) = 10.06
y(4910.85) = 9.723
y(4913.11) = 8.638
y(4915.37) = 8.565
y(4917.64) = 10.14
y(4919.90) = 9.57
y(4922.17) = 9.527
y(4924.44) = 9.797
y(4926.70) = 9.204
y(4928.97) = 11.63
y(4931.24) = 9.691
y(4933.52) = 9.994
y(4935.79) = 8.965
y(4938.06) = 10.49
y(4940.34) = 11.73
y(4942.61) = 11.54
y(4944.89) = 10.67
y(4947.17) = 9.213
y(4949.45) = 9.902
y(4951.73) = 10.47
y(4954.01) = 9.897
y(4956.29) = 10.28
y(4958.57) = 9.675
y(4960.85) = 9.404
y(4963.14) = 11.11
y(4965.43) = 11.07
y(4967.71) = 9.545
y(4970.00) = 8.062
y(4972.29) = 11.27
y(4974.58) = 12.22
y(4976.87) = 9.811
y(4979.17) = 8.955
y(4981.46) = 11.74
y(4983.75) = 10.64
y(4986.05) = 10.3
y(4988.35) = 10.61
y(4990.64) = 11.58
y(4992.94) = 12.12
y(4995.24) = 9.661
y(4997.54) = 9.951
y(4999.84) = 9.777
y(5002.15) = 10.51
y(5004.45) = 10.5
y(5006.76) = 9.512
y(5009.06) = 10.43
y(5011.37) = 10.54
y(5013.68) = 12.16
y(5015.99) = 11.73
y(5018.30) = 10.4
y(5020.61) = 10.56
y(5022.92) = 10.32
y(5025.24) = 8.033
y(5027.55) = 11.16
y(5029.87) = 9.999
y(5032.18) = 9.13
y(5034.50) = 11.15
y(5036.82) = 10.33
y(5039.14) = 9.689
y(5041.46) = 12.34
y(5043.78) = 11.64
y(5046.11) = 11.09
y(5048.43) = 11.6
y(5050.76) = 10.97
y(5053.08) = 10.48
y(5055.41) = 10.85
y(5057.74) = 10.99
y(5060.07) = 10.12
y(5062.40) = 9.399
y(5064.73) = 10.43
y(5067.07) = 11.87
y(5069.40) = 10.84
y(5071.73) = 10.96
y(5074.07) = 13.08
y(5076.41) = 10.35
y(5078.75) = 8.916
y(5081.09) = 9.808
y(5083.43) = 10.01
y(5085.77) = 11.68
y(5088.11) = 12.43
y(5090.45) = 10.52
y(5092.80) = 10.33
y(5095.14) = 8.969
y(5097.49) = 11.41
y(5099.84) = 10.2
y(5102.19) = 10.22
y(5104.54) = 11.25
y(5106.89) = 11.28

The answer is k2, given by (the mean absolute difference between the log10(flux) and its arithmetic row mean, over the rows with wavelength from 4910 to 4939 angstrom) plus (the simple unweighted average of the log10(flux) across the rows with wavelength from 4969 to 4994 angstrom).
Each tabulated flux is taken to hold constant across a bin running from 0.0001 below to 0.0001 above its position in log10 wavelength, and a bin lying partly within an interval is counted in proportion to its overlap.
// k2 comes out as 1.050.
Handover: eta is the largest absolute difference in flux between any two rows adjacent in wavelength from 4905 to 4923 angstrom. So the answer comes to 1.6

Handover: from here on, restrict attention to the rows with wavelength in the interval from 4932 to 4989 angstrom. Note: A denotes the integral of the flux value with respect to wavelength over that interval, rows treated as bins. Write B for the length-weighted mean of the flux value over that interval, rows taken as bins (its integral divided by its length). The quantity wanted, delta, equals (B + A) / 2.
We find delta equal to 299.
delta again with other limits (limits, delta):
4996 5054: 311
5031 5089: 319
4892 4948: 288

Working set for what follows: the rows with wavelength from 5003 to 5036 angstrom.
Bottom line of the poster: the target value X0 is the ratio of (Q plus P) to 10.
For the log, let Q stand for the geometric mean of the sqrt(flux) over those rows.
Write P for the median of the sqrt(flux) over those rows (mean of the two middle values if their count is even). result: 0.645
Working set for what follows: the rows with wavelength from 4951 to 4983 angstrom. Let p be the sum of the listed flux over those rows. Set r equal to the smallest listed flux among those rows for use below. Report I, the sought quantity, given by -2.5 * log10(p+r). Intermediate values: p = 144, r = 8.062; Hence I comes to -5.452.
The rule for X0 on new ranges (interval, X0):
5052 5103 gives 0.649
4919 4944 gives 0.632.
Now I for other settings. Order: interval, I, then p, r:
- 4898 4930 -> -5.404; 136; 8.565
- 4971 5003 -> -5.497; 149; 8.955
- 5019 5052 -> -5.483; 148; 8.033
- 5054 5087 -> -5.498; 149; 8.916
